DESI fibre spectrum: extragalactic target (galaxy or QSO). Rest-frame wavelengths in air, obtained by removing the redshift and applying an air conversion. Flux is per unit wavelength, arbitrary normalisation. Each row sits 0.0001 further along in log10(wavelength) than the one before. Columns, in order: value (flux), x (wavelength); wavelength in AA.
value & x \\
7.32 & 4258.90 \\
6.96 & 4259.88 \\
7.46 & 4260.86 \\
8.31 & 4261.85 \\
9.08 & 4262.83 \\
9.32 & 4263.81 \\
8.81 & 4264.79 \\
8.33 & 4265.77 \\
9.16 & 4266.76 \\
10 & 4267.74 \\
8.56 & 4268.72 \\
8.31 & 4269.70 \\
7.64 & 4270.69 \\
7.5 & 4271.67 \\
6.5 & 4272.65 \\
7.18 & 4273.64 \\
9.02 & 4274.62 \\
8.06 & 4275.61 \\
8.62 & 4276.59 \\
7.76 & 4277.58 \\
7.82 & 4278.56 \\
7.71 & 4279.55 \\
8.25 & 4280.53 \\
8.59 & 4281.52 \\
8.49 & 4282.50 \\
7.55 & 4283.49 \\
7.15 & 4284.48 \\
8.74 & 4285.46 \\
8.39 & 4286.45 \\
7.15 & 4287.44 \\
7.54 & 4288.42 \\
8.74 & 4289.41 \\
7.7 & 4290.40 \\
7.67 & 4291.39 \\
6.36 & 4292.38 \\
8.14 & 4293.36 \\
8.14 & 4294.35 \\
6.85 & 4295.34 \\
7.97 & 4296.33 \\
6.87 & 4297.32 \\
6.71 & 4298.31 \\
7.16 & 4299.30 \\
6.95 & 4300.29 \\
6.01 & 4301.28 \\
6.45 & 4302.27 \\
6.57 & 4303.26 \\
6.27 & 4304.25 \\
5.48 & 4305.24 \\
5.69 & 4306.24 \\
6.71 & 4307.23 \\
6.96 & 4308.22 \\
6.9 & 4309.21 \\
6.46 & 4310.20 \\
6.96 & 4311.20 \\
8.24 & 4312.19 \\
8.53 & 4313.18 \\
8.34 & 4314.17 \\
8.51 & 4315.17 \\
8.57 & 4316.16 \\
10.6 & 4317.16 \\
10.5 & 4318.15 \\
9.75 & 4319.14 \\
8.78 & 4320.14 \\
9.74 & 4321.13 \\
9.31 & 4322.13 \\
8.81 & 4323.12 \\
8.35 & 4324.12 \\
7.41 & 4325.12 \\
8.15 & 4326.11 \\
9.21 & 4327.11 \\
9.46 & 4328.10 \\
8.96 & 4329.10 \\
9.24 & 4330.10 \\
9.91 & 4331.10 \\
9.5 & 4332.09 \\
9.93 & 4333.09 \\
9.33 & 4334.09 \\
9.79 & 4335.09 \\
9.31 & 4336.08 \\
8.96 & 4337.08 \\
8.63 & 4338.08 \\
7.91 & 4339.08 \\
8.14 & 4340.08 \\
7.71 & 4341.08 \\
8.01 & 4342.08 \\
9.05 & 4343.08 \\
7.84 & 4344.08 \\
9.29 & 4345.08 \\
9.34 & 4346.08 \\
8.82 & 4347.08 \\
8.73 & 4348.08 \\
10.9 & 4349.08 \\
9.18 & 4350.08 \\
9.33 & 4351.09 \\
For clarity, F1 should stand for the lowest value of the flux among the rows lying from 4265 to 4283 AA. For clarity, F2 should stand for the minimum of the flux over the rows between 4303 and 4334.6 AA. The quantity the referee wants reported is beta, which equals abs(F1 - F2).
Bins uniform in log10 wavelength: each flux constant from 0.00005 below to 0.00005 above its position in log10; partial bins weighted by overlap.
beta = 1.02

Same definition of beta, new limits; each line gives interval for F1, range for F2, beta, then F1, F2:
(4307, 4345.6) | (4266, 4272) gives 1.04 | 6.46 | 7.5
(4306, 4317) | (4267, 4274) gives 0.81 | 5.69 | 6.5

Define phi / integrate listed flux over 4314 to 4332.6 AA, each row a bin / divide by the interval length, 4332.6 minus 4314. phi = 9.1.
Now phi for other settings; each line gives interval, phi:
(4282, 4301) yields 7.6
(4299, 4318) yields 7.3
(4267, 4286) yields 8.1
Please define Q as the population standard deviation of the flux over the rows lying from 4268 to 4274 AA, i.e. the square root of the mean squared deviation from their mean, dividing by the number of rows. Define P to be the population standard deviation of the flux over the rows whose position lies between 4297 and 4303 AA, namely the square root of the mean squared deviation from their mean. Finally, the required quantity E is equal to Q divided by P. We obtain 1.8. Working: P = 0.37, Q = 0.69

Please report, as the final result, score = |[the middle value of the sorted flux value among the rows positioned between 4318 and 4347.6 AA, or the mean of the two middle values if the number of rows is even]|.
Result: 9.1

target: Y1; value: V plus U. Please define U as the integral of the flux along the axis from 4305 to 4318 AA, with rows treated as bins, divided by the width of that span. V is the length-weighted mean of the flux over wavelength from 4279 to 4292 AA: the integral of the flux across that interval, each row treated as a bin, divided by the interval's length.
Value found 15.6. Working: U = 7.7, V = 8.0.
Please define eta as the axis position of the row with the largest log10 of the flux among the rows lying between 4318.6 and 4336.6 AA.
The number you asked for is 4333.09 AA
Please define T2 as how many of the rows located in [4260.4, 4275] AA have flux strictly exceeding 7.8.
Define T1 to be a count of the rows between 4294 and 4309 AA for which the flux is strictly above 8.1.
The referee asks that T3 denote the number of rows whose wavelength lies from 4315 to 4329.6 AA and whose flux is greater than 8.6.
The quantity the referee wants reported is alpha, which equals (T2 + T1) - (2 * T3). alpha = -9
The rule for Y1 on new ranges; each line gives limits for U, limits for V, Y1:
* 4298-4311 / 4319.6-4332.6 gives 15.5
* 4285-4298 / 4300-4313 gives 14.3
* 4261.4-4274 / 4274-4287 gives 16.5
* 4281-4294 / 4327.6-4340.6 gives 17.0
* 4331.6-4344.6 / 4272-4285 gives 16.7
